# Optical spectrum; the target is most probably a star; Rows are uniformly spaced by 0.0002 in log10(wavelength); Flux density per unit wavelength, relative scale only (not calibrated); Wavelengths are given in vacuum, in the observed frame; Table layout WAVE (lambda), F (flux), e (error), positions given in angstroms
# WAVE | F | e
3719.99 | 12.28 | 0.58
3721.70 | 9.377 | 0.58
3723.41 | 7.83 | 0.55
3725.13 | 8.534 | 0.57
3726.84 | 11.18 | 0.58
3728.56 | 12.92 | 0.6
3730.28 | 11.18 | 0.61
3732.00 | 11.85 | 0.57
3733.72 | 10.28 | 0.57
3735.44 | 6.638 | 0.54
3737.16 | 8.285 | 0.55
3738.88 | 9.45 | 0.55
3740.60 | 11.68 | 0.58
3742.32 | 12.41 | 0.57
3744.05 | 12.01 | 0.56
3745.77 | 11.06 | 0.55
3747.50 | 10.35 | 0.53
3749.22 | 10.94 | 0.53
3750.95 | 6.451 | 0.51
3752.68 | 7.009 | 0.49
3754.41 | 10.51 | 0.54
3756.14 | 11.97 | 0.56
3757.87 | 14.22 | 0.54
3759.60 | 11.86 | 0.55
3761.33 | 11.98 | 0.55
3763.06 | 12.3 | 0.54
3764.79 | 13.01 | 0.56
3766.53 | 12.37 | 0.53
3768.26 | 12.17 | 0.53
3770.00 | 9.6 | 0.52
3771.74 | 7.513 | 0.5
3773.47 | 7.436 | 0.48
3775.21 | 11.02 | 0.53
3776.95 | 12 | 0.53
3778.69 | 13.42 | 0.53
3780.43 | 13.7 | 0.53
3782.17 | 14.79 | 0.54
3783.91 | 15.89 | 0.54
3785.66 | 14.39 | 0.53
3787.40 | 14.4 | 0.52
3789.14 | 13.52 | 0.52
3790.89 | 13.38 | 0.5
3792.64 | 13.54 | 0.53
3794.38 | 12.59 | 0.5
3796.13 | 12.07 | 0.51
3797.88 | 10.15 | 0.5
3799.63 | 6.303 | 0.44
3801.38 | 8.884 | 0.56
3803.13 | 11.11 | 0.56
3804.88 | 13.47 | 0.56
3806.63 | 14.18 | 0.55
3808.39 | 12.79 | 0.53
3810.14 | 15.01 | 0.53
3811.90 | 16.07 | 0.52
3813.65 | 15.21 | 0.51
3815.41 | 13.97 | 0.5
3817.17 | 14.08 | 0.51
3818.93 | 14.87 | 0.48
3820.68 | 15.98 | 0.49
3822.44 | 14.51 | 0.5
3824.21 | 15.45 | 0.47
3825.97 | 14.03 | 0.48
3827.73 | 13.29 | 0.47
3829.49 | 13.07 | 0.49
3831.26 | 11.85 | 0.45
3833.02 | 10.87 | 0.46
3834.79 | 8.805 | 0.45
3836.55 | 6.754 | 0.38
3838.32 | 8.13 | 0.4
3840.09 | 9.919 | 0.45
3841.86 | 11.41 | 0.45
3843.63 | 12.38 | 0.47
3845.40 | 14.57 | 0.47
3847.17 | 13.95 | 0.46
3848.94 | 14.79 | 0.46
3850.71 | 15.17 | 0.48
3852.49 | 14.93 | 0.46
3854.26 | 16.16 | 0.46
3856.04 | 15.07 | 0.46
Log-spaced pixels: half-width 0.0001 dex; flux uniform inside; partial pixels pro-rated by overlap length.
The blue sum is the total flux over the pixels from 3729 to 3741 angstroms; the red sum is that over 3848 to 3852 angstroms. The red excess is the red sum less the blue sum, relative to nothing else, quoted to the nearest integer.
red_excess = -39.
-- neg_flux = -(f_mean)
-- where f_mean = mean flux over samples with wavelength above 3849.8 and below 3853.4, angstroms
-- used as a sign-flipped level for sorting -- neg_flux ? -15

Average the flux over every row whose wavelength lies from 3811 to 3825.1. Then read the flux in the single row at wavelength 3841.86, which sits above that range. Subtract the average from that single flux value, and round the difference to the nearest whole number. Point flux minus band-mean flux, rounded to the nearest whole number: -4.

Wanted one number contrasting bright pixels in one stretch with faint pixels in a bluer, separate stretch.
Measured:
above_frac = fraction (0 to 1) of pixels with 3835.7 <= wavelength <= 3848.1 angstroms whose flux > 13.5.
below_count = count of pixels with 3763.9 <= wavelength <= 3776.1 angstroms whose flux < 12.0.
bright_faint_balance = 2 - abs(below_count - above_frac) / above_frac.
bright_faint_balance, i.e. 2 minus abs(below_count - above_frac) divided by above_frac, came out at -11.0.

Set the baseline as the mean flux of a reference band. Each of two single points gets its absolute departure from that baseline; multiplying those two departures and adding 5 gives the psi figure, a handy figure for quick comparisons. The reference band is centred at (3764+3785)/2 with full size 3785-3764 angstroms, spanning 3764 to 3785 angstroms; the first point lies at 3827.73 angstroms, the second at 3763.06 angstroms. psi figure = 5.5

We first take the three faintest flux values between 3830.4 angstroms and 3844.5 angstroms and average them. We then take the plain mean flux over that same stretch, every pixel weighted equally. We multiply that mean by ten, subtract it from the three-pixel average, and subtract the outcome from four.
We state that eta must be 96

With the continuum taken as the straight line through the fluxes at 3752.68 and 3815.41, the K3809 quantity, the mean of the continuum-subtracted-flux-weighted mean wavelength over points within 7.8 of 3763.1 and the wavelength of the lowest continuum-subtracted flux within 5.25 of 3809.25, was 3785.1 angstroms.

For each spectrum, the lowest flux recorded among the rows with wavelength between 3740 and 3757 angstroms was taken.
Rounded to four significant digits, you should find 6.451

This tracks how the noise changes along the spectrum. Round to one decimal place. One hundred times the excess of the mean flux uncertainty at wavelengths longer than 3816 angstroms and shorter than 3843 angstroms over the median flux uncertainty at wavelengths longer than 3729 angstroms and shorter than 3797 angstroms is -6.8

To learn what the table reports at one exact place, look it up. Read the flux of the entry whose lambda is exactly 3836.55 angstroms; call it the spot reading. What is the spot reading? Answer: 6.754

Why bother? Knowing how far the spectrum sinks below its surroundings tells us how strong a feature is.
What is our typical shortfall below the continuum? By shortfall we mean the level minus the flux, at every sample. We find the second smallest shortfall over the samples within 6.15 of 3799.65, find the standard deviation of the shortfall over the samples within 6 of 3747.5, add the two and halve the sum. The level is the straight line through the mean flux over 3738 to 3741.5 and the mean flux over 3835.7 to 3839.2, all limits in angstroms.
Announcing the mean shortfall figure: -0.8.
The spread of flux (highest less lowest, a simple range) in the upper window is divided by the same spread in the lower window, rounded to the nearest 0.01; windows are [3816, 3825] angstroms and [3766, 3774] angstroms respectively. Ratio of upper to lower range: 0.39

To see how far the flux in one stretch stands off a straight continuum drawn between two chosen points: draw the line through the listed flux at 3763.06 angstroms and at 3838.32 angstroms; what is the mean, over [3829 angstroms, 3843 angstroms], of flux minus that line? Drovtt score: 1.8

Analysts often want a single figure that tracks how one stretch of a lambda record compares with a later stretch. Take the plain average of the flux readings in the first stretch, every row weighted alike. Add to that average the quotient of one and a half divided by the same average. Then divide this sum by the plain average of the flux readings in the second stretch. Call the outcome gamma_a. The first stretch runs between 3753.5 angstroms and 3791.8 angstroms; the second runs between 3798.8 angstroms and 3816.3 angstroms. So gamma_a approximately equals 0.98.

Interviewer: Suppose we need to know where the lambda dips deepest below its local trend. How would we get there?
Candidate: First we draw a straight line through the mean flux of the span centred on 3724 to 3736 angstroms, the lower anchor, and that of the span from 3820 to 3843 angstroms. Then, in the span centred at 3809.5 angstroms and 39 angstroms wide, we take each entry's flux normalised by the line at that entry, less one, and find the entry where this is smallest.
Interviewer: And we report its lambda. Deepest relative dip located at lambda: 3799.63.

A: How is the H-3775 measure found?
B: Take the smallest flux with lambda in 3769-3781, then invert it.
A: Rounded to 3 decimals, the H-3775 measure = 0.134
